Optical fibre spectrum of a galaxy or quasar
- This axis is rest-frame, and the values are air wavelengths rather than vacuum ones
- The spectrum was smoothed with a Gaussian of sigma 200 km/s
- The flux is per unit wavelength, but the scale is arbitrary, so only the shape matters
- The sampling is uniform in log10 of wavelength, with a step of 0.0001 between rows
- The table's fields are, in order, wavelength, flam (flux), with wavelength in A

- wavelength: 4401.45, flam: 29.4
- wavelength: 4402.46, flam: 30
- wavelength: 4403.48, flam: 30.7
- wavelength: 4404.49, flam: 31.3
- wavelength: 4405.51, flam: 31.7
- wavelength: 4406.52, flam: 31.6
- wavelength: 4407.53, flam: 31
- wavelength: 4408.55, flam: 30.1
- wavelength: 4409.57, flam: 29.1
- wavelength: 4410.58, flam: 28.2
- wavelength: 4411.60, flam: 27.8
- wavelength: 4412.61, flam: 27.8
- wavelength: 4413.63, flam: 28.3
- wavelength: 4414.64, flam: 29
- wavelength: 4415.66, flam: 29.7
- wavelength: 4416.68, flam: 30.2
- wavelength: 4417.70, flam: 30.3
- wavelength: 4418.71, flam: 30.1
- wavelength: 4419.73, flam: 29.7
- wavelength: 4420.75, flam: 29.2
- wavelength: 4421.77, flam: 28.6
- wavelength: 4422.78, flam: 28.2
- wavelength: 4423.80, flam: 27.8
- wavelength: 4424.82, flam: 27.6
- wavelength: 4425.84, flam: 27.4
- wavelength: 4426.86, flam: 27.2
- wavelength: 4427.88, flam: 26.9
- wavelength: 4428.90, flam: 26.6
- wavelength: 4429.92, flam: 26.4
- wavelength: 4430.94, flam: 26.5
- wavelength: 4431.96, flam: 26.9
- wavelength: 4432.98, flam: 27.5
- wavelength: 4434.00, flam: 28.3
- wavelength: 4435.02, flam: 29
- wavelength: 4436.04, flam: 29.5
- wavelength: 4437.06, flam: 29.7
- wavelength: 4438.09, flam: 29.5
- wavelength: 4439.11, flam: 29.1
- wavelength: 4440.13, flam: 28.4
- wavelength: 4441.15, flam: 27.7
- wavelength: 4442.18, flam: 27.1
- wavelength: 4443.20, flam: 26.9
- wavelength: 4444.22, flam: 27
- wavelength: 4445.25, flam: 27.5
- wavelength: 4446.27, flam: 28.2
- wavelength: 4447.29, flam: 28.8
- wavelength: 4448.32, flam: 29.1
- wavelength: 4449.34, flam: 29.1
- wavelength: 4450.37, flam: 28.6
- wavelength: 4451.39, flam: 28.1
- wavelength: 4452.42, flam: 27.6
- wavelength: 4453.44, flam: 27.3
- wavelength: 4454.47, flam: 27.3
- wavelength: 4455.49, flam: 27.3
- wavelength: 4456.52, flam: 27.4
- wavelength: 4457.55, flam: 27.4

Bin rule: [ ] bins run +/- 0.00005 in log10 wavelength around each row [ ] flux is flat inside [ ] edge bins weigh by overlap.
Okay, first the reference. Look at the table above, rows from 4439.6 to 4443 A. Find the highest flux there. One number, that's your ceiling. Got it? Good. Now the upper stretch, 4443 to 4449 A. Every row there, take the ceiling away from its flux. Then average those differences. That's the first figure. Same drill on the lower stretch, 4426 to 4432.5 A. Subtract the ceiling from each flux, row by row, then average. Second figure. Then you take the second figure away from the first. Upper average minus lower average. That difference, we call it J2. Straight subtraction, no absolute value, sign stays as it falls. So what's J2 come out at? 1.2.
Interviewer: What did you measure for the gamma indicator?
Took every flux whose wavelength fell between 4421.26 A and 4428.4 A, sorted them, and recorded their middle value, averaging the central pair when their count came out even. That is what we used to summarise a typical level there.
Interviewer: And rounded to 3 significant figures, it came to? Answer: 27.6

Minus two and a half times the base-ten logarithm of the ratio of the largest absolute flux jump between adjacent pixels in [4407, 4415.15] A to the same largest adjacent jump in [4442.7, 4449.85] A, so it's -0.4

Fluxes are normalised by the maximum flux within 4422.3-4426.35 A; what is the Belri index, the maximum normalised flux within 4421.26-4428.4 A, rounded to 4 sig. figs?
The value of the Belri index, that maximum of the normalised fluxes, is 1.014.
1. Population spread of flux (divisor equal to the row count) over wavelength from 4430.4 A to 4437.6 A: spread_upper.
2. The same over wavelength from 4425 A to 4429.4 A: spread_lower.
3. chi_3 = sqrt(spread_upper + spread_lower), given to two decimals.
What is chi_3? 1.22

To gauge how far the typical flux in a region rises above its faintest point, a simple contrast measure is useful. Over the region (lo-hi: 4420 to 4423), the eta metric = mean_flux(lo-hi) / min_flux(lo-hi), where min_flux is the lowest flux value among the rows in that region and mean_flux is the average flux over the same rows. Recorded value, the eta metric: 1.02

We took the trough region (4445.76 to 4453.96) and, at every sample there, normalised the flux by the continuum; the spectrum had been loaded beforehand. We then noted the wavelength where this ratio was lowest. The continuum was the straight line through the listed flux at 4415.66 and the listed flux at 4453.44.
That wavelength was 4453.44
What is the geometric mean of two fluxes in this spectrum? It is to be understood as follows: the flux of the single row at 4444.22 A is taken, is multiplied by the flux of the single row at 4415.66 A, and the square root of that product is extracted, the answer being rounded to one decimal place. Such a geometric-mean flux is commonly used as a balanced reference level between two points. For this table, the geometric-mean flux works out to 28.3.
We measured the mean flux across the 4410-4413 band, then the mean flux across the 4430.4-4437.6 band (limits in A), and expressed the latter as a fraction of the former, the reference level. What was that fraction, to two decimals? 1.01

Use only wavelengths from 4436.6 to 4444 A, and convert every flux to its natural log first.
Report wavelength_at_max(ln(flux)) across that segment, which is 4437.06 A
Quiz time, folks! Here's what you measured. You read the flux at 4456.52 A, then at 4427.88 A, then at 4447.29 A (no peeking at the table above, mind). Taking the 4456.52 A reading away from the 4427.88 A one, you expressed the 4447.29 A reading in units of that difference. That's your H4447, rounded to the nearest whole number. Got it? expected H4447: -58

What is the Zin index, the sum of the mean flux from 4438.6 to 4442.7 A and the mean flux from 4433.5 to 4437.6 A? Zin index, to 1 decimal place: 57.2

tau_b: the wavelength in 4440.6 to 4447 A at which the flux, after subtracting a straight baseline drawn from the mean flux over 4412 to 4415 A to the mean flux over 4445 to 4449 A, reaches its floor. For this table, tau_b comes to 4443.20 A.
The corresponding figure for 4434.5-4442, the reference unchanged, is 4441.15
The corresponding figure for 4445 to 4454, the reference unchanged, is 4453.44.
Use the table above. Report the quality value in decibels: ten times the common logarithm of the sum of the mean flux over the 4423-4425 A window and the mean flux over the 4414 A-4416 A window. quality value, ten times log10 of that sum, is 17.56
